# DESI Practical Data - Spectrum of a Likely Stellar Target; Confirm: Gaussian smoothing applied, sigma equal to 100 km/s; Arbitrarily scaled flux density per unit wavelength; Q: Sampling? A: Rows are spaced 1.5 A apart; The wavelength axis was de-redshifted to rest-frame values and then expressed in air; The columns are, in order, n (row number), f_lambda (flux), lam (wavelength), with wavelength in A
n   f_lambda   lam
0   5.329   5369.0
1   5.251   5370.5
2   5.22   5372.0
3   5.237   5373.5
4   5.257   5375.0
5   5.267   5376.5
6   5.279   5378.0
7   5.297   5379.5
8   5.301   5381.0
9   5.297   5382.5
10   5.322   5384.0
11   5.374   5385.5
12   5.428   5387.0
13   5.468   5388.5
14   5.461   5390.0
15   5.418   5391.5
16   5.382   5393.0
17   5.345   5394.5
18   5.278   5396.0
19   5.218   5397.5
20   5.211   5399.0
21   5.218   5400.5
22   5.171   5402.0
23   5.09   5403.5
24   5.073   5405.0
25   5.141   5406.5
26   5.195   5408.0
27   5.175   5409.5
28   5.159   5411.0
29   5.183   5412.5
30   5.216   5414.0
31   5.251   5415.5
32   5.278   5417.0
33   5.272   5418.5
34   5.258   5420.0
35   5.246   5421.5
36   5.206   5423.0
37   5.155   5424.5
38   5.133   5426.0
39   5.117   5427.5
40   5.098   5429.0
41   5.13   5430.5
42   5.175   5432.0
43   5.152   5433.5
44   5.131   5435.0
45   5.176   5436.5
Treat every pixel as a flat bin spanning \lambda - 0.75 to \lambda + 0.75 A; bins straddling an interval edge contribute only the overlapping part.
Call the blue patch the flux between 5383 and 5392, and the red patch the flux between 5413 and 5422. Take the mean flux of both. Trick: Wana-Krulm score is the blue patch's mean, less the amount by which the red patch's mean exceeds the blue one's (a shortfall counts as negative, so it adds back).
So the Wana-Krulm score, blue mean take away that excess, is 5.57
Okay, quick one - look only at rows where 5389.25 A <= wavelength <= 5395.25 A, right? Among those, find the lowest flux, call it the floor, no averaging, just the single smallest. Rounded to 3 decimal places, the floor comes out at 5.345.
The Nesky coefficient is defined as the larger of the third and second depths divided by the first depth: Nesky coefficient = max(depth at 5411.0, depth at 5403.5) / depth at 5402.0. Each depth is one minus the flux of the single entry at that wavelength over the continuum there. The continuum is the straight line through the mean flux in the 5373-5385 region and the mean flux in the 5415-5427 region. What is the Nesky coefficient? 2.0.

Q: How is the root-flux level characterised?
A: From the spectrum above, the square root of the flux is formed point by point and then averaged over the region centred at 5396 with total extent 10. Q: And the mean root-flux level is 2.30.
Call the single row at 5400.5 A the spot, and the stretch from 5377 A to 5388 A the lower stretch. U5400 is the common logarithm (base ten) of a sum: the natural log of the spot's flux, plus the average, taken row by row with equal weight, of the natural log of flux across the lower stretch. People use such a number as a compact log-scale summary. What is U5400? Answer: 0.522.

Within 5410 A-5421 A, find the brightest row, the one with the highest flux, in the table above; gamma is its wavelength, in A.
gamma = 5417.0 A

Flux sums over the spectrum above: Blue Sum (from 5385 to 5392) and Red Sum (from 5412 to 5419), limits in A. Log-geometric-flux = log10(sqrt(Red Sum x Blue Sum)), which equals 1.43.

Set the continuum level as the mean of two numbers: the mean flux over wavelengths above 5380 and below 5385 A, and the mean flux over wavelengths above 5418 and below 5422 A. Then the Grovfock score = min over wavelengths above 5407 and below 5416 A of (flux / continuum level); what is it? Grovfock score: 0.98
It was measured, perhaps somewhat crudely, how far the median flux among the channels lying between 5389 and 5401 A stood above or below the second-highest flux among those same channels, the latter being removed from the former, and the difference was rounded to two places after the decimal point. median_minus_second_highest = -0.11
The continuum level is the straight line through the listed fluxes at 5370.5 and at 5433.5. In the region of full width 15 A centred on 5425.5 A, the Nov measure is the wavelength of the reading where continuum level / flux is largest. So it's 5429.0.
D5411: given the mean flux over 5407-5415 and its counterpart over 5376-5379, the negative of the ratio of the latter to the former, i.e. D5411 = -1.02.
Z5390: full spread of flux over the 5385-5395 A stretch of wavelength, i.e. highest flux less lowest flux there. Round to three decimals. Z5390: 0.123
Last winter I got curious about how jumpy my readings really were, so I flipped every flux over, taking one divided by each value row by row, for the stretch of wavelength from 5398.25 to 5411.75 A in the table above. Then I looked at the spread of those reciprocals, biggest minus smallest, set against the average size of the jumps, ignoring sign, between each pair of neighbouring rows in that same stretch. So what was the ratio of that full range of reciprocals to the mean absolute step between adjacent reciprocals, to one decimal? 3.7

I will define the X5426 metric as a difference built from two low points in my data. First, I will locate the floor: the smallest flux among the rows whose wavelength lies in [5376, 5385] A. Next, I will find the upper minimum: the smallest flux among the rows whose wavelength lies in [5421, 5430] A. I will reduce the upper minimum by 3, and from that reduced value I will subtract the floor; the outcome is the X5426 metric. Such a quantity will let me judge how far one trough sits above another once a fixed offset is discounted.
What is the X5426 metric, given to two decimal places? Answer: -3.17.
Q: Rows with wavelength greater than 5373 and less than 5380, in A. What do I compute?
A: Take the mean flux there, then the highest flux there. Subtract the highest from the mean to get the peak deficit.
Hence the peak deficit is -0.03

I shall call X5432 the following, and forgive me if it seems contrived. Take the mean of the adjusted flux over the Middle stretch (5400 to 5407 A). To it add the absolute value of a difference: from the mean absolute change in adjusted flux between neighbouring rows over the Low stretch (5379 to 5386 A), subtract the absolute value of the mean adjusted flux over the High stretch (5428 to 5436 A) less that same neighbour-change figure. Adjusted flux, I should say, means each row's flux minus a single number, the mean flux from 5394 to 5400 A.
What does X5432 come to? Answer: 0.00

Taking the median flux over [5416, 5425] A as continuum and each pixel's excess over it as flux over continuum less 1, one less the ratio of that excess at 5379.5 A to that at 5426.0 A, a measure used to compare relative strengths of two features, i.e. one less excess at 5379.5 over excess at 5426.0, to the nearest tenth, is 1.4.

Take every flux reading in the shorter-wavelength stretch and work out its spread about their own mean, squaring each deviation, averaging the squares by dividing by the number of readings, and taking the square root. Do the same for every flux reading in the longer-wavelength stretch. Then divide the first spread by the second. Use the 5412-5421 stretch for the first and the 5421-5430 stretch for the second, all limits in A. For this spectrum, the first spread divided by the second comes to 0.65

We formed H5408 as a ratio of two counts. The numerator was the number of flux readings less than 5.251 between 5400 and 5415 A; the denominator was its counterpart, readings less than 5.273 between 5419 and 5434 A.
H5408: 1.0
